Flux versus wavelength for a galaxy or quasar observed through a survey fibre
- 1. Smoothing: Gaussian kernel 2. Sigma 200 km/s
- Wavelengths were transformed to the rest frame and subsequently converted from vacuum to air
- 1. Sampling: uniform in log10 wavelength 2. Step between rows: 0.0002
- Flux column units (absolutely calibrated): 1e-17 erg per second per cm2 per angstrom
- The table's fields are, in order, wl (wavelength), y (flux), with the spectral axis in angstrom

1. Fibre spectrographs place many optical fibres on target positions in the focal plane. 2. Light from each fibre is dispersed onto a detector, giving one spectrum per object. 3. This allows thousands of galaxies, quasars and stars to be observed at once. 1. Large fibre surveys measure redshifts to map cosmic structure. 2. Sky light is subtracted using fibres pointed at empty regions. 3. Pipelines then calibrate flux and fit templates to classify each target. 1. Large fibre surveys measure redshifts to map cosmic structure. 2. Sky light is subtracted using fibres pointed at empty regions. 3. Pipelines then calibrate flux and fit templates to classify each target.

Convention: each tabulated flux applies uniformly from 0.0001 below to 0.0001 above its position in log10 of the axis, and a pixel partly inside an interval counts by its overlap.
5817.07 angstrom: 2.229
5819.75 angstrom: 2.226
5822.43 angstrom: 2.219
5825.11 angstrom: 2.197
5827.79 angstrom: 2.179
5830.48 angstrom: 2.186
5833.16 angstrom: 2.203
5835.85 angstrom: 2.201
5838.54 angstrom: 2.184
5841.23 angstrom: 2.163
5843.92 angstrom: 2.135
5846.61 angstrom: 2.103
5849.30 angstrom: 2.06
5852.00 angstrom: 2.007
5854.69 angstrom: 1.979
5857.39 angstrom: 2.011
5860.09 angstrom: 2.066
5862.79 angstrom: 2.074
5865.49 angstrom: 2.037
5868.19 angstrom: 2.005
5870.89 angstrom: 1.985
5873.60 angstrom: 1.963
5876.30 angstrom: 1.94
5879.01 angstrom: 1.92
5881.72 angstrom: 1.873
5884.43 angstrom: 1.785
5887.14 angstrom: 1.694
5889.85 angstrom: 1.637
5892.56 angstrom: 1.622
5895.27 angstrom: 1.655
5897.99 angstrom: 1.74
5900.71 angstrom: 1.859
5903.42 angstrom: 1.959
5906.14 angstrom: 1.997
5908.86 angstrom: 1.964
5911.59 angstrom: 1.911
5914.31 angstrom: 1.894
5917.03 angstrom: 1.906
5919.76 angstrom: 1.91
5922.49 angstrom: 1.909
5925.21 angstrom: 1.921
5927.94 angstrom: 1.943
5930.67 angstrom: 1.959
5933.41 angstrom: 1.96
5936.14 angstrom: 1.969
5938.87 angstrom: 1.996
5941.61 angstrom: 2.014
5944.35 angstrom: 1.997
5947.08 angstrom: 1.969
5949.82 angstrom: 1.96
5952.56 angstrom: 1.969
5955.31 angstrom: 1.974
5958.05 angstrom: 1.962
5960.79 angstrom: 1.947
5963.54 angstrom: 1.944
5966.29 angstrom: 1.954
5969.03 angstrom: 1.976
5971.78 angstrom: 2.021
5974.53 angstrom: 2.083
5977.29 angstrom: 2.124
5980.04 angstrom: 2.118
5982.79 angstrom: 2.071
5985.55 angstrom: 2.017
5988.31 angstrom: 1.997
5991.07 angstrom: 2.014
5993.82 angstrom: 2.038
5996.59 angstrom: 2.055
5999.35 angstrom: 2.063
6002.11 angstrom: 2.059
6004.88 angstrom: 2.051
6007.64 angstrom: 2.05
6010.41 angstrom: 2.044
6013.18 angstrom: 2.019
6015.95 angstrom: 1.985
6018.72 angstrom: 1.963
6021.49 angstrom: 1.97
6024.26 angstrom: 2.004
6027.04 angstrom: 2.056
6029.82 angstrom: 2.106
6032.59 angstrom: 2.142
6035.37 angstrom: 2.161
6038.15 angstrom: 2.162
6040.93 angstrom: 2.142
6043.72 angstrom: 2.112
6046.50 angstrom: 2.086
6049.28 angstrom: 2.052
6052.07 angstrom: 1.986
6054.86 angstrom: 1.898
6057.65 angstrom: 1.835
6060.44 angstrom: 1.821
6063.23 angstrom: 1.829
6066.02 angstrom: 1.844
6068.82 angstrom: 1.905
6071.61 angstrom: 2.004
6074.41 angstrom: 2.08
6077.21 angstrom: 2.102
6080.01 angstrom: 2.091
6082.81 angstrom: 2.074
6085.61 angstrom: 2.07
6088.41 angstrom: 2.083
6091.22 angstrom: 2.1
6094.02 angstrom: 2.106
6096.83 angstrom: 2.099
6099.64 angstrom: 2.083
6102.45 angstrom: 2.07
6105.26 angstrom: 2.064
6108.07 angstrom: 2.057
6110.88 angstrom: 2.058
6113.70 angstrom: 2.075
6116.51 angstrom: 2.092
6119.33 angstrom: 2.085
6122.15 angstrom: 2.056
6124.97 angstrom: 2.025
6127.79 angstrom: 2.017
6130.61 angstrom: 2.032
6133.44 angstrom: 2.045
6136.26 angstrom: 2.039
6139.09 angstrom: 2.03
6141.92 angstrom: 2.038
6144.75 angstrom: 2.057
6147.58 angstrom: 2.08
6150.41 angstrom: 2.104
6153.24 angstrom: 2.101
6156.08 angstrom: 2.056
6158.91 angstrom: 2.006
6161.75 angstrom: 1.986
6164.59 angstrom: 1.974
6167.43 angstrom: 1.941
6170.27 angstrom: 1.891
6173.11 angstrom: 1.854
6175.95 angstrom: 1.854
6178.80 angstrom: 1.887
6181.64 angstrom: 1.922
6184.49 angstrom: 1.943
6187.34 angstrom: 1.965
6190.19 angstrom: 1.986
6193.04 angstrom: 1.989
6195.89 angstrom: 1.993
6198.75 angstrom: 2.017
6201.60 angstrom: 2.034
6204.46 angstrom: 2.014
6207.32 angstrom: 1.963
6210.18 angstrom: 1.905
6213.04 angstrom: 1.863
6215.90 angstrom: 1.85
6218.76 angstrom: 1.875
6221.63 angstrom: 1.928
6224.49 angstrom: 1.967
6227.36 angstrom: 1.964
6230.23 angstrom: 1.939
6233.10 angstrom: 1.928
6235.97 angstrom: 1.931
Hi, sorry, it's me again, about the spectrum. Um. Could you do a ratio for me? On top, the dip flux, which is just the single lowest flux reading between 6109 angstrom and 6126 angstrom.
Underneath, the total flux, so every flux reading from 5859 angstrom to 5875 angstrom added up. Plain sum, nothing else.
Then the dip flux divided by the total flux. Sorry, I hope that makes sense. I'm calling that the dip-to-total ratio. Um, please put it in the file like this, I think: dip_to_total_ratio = 0.167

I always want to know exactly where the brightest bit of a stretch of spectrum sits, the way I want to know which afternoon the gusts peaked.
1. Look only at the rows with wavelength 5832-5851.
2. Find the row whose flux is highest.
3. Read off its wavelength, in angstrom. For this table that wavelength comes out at 5833.16 angstrom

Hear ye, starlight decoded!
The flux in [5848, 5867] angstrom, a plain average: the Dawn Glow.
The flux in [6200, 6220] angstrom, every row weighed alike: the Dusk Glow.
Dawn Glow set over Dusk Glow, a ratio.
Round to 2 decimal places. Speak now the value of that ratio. 1.05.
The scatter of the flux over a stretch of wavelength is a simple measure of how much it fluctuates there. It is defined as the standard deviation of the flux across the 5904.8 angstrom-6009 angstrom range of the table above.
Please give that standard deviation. 0.059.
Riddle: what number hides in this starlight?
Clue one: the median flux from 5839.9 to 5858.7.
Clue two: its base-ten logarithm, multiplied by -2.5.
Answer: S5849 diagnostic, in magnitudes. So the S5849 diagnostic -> -0.785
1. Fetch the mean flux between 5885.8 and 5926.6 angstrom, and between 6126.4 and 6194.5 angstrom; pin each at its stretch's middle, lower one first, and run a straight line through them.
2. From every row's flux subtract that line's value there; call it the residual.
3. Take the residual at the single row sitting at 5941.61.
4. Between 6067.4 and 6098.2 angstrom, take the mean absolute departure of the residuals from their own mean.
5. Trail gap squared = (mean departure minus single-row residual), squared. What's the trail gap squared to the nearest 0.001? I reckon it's 0.014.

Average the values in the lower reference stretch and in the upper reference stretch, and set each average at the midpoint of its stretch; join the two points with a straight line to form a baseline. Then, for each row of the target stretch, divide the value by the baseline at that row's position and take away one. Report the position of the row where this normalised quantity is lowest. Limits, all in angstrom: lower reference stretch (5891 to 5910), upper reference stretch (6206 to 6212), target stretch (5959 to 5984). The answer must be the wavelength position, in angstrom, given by 5963.54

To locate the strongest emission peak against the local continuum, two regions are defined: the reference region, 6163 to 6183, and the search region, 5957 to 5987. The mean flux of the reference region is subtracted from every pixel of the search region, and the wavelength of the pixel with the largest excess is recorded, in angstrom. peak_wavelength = 5977.29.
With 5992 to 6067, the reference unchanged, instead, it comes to 6038.15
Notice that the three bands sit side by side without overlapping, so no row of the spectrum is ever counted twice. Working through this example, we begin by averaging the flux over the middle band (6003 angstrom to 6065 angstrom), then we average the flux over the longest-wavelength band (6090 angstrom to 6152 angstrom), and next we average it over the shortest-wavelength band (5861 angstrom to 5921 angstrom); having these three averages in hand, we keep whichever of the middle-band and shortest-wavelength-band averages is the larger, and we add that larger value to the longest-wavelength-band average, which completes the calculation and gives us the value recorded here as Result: 4.09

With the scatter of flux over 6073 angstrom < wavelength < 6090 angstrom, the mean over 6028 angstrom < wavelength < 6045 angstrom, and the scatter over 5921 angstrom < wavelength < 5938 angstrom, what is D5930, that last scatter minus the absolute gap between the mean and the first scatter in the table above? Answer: -2.10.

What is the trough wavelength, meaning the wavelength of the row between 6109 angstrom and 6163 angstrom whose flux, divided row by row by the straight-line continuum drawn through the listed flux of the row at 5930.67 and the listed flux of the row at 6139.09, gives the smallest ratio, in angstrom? 6161.75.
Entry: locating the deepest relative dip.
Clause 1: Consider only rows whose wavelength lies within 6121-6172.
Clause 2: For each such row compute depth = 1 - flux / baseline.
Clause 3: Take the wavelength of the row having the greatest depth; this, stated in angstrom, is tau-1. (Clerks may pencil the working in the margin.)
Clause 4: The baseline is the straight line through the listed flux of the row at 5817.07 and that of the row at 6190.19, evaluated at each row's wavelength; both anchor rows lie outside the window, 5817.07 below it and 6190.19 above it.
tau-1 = 6170.27 angstrom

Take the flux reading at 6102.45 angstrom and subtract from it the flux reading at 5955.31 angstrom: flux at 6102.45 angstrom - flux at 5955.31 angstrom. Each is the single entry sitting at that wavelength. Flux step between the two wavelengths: 0.10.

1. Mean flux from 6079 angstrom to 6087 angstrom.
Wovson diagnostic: 2.08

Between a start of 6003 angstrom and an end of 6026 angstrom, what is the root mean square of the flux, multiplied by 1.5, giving 3.02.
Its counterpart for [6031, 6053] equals 3.16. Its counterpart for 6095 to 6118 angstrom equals 3.11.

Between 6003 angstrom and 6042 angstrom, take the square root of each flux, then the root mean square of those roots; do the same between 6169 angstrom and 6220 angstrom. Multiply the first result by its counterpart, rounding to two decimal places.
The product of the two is 2.00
